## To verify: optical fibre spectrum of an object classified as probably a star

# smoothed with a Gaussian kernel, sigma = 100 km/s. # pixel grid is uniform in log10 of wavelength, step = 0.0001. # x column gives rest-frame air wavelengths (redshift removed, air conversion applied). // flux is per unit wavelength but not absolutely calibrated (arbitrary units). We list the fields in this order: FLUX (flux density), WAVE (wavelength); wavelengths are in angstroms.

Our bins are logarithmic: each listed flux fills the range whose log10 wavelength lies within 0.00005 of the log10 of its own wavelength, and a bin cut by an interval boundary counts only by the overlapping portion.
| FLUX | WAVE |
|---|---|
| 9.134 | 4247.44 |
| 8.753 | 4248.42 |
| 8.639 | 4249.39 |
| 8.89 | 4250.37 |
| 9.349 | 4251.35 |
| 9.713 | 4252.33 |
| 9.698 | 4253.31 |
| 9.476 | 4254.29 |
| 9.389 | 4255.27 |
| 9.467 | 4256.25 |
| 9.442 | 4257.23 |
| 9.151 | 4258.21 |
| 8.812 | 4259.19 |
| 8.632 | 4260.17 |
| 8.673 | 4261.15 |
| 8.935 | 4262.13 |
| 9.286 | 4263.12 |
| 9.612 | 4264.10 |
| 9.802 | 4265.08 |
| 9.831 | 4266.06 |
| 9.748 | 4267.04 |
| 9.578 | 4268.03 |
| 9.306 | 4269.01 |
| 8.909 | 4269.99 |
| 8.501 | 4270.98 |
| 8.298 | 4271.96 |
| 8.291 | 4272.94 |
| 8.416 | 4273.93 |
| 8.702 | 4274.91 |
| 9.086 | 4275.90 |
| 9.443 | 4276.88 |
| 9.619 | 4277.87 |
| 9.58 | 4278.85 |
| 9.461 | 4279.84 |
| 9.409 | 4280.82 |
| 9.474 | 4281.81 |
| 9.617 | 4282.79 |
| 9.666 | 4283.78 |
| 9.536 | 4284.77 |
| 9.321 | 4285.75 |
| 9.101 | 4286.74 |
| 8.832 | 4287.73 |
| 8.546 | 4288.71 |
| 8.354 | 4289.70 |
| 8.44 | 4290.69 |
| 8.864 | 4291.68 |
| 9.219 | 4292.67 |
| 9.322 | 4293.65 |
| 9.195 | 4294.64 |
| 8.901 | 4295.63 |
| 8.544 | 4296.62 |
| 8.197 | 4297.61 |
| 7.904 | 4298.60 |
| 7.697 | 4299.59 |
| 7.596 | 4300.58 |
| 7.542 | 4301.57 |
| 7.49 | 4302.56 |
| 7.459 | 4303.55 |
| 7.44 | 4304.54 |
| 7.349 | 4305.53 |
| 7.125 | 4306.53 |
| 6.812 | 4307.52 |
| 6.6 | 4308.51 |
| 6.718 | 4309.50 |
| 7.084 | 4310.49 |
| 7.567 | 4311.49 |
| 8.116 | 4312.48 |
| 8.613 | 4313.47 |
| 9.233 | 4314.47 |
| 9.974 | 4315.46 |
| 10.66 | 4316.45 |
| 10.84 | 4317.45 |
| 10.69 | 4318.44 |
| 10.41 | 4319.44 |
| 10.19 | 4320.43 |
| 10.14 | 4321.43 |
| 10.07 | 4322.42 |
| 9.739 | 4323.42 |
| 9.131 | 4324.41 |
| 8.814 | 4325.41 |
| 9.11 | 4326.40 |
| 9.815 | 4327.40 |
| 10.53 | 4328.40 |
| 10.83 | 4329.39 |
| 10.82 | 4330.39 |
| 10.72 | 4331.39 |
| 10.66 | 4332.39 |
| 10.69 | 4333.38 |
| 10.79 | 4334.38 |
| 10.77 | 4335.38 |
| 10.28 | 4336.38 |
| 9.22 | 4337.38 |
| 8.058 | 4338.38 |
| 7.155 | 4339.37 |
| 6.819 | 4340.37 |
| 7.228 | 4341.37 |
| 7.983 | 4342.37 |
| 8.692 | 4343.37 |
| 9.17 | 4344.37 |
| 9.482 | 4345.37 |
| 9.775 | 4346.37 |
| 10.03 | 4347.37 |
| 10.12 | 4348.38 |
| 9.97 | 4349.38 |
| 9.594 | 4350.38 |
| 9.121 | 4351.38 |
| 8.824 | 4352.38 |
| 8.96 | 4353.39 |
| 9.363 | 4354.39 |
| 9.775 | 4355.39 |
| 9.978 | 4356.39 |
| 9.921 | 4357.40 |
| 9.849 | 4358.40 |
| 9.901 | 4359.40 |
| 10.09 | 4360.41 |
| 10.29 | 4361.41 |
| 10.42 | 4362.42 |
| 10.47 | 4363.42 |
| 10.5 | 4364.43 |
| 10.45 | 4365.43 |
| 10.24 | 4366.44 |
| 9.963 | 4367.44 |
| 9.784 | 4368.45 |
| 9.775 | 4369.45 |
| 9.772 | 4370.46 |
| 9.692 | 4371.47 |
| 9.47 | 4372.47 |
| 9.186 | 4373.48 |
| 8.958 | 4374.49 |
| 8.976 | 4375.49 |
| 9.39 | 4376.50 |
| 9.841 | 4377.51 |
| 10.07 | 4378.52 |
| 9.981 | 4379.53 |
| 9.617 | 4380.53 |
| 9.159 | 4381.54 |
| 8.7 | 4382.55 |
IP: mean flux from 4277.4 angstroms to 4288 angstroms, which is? 9.4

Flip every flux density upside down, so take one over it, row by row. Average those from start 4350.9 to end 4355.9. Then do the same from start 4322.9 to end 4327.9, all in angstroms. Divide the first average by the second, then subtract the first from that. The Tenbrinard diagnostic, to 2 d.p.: 0.90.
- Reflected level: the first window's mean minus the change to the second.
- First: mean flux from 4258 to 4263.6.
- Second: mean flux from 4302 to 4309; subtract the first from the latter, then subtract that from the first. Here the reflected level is 10.6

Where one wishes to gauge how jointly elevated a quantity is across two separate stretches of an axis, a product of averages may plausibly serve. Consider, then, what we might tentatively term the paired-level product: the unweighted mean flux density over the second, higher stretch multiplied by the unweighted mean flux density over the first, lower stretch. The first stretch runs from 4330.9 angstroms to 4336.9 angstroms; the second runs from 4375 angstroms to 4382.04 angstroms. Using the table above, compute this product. 102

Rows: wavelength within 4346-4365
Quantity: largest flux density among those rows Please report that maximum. 10.5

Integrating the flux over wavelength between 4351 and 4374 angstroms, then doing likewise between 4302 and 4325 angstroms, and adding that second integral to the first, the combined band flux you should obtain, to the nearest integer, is 425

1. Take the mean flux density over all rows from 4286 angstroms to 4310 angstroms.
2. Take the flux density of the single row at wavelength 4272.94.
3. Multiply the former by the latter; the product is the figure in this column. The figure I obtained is 67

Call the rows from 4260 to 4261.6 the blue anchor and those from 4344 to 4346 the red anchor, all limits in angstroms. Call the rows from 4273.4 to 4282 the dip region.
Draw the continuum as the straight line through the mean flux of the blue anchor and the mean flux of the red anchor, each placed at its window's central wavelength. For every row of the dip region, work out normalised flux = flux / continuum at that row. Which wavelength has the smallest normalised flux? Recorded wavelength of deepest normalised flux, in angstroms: 4273.93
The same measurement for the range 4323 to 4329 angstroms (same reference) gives 4325.41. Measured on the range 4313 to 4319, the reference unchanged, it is 4313.47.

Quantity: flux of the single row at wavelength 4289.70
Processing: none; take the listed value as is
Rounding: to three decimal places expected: 8.354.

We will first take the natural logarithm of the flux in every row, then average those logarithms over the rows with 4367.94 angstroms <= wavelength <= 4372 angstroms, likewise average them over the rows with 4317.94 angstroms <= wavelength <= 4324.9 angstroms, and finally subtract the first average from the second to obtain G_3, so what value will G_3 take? 0.0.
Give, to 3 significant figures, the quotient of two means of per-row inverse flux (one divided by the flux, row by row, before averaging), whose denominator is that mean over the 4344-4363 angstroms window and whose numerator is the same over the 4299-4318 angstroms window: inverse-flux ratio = 1.24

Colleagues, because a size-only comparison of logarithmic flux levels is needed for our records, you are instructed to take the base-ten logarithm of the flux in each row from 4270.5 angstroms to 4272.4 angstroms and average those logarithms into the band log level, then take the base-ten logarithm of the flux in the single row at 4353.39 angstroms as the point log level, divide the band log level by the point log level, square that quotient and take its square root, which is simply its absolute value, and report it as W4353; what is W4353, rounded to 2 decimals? 0.97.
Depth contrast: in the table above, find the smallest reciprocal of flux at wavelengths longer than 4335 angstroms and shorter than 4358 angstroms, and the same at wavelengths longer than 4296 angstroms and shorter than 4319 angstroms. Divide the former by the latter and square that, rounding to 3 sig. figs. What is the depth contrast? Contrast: 1.01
